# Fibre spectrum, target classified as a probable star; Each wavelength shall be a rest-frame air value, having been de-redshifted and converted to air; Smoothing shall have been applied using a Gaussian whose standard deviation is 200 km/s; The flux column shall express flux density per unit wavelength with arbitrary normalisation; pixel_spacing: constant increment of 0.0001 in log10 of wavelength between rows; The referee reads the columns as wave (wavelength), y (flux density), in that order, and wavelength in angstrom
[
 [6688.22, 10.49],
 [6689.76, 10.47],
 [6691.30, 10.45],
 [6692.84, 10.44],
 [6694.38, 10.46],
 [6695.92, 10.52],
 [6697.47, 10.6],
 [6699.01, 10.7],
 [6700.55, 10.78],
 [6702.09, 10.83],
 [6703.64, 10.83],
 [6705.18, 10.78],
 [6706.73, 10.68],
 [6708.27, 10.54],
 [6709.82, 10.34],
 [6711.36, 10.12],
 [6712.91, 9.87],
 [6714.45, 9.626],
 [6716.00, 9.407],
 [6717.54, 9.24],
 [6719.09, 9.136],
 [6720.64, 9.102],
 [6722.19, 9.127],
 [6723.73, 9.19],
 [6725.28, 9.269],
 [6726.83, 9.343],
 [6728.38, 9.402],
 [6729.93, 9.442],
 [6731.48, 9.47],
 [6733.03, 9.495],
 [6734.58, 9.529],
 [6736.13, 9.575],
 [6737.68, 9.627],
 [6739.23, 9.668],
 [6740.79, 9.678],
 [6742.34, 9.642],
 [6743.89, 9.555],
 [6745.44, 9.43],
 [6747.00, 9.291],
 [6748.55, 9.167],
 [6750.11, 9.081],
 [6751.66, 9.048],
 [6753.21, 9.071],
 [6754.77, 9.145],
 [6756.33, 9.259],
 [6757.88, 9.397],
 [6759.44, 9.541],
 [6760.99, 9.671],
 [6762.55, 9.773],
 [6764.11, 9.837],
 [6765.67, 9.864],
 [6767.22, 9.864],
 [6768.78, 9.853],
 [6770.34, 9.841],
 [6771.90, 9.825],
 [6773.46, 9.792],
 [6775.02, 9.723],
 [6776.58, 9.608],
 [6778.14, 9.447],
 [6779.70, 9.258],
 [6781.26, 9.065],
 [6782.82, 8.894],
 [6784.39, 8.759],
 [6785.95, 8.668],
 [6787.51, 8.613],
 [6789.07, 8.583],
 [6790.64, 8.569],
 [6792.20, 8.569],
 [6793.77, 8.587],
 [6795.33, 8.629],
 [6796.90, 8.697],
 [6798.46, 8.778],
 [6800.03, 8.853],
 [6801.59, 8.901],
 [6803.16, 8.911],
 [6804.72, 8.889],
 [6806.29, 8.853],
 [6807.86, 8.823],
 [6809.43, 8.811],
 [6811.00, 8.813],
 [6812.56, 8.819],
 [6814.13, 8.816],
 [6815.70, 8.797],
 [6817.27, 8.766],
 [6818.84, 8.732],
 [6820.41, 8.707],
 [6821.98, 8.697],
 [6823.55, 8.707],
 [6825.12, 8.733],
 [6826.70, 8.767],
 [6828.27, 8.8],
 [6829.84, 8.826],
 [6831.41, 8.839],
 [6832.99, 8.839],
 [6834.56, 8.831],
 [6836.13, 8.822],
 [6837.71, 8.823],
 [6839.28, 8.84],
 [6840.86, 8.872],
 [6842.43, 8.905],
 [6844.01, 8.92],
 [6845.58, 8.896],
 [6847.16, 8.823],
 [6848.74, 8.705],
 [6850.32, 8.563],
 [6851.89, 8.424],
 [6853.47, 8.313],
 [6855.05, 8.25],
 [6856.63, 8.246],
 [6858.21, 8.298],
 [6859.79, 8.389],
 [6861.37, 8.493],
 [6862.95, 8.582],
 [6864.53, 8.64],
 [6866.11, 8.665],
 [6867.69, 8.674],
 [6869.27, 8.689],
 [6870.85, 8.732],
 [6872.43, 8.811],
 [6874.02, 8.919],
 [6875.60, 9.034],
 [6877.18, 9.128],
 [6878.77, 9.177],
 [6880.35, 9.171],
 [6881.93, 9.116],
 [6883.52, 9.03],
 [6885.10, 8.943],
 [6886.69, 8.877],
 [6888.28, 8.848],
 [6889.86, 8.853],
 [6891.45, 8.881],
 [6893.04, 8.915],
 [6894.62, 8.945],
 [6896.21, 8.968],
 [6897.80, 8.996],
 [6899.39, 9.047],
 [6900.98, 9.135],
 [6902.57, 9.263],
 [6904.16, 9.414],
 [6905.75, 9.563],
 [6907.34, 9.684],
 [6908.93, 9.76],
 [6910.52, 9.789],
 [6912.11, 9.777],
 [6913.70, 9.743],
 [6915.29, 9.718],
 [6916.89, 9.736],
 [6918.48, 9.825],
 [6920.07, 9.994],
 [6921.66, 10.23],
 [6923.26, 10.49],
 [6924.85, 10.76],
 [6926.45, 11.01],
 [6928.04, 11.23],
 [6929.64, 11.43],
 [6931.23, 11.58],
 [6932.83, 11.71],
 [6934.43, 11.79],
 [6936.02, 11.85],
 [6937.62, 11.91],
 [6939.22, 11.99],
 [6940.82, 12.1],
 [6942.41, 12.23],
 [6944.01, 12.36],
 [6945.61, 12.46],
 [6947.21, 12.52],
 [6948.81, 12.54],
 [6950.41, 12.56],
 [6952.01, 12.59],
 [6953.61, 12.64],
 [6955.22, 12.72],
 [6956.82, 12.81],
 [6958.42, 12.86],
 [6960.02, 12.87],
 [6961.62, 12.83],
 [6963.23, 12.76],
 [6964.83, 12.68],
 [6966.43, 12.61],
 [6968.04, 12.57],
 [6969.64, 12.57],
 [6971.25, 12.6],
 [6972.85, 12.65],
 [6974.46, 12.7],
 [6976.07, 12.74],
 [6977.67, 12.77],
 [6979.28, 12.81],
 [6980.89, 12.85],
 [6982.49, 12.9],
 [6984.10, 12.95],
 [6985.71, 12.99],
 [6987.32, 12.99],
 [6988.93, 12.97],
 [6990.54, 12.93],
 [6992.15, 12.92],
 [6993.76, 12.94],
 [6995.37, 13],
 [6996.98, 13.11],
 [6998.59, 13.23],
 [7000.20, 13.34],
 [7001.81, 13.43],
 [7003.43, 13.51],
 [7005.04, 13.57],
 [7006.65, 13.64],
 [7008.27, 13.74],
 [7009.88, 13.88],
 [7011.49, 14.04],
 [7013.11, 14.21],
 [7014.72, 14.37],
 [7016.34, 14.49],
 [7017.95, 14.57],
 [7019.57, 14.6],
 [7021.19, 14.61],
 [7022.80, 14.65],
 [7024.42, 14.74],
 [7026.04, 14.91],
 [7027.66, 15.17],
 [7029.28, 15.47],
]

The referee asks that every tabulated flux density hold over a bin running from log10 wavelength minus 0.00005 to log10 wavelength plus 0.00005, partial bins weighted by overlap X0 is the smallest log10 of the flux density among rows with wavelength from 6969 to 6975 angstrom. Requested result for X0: 1.10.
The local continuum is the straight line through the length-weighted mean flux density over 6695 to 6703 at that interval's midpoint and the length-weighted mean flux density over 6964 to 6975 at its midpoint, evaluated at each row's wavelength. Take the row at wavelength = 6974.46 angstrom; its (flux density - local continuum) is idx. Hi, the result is 0.0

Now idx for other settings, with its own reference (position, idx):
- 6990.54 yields 0.2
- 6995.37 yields 0.2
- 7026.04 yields 1.9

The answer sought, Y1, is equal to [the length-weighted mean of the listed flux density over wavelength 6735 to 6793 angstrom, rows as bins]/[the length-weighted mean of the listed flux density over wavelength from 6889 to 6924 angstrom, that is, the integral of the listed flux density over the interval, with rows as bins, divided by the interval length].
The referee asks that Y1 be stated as 1.0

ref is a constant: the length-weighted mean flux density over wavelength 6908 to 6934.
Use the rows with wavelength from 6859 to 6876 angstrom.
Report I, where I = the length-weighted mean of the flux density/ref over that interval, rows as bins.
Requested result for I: 0.8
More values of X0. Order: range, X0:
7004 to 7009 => 1.13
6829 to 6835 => 0.95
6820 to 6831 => 0.94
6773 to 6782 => 0.96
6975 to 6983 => 1.11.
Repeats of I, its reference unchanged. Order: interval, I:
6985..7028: 1.3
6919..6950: 1.1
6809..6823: 0.8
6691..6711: 1.0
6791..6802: 0.8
